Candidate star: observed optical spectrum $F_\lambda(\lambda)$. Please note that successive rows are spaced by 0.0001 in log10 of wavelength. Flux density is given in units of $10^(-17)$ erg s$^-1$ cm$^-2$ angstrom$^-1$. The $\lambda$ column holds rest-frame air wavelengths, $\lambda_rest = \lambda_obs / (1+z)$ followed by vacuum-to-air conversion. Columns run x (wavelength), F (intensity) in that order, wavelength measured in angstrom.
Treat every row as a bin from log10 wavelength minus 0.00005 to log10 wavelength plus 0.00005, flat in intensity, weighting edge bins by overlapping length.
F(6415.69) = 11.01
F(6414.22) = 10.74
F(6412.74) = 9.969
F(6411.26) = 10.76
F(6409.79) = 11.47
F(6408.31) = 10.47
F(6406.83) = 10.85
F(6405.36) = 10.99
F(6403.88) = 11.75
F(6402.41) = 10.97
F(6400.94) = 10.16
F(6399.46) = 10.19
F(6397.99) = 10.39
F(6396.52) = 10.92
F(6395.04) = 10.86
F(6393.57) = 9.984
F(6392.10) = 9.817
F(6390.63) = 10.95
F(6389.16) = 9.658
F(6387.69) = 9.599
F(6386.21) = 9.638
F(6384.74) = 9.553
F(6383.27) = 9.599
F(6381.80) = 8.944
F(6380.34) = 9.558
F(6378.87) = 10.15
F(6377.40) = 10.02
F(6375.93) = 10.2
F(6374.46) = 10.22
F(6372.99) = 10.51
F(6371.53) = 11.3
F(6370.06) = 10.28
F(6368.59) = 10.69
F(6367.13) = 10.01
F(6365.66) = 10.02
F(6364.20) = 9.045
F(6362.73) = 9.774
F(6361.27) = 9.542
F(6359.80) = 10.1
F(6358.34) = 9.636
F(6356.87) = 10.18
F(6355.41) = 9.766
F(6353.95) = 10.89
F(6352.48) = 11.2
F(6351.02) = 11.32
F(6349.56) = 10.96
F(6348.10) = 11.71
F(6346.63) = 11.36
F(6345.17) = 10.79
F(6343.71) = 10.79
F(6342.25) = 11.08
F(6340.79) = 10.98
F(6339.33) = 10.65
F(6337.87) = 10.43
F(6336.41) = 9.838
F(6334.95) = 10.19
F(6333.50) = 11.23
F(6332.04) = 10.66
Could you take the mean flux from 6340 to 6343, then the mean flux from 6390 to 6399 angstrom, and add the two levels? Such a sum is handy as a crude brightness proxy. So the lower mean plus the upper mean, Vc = 21.5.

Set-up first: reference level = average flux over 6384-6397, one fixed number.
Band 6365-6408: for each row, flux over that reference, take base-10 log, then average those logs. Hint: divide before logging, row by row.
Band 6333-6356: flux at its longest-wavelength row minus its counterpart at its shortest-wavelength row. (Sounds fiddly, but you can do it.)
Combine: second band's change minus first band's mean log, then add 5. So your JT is 3.5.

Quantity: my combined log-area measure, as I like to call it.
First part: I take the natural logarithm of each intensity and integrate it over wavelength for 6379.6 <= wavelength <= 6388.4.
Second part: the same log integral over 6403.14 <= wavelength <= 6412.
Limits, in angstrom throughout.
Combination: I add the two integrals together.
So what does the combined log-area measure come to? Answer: 41.1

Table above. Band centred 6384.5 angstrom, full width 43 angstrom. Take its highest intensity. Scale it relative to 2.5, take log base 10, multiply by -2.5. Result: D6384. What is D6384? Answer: -1.68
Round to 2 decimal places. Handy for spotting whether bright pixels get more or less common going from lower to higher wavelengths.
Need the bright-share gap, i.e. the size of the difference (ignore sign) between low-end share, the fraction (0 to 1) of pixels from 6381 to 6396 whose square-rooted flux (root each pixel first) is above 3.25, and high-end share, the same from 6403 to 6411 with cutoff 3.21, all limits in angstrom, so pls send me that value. 0.80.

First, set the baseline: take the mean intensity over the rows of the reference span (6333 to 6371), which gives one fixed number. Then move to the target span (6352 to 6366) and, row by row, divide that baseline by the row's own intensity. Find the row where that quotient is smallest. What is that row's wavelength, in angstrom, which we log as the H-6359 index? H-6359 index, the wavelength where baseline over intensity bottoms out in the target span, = 6352.48 angstrom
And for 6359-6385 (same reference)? 6371.53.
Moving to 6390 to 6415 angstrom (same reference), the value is 6403.88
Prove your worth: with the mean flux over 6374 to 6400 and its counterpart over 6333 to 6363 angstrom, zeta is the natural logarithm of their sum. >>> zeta 3.026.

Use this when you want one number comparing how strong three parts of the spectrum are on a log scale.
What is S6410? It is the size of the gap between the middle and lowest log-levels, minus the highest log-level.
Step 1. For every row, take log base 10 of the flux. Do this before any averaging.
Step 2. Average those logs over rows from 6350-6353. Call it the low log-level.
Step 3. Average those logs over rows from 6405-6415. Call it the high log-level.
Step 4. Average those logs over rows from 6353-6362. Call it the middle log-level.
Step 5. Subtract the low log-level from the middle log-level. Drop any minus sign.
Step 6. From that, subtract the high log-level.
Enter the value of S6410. -0.980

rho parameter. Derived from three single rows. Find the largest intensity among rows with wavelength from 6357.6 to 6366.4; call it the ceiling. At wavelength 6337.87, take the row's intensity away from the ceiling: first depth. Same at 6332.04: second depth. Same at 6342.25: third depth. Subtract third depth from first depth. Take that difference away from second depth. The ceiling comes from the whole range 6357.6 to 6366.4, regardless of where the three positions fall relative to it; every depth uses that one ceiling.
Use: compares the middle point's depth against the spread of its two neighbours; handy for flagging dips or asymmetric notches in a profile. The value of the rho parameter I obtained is -1.2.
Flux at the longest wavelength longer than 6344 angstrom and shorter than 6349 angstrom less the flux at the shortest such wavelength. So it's 0.9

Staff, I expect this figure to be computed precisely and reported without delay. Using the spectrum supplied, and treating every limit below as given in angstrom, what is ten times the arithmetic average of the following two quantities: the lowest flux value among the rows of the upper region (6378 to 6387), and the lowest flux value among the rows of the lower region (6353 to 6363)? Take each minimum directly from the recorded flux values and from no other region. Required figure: 92.4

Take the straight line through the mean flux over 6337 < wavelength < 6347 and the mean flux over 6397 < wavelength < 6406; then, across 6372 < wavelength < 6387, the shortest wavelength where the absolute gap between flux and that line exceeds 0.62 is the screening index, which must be 6377.40 angstrom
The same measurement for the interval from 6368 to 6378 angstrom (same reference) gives 6377.40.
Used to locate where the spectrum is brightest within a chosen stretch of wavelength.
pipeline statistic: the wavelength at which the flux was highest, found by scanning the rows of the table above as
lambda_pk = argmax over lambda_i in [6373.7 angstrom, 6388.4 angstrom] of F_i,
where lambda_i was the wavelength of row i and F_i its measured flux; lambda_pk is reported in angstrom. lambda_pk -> 6374.46 angstrom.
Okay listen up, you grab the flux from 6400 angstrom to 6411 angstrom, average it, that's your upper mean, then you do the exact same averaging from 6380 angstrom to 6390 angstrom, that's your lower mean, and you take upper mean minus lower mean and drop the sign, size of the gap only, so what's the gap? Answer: 1.4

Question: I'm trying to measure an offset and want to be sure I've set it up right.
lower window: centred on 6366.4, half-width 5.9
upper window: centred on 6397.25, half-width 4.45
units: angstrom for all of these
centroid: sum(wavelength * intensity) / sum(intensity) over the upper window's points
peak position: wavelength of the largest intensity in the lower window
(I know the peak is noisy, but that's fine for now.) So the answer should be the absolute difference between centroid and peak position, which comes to 25.7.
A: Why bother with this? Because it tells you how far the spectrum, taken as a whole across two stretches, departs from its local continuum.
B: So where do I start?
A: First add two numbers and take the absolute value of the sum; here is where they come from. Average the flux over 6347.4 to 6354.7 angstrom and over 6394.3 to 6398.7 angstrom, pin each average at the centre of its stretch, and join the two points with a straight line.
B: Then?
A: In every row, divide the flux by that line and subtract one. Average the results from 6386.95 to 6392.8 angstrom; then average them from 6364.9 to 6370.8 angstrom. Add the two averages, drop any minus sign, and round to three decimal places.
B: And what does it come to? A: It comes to 0.144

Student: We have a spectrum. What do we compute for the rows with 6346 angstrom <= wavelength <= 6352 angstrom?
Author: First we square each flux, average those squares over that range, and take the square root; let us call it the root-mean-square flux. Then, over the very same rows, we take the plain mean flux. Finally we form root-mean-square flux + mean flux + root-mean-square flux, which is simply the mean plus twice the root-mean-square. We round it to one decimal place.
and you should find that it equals 34.0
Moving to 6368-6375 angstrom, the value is 31.8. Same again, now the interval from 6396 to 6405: 32.2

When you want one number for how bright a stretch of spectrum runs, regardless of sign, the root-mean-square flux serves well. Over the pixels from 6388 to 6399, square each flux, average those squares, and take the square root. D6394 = 10.4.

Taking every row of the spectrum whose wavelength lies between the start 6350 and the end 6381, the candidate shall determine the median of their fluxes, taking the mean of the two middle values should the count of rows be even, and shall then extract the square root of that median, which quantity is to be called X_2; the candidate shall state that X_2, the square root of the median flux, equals 3.19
